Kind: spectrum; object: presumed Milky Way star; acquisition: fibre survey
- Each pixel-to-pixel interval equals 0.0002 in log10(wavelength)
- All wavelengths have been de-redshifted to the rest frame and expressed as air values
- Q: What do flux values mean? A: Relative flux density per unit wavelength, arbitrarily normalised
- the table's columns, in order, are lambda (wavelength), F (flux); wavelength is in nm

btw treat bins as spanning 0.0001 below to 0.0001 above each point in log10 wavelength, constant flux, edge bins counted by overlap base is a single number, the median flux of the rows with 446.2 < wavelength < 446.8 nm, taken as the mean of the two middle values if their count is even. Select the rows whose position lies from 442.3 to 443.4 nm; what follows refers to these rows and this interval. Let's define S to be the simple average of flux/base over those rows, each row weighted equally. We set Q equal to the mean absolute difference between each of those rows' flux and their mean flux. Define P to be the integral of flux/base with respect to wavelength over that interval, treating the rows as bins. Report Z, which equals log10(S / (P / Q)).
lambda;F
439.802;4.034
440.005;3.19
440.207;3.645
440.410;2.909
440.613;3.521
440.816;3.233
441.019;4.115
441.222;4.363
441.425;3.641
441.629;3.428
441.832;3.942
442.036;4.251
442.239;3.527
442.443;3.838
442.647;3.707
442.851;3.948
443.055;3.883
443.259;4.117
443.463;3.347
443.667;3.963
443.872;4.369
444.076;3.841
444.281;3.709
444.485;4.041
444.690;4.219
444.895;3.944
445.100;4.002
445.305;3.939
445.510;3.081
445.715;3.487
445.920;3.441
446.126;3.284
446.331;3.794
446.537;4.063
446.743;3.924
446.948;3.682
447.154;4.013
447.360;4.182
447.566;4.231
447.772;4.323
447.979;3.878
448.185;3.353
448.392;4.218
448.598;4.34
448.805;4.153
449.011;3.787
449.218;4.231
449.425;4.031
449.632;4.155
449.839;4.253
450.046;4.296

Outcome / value -1.01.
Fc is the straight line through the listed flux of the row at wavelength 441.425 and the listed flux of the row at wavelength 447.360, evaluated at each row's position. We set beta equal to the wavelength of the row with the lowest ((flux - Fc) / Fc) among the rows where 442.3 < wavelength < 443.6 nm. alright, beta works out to 443.463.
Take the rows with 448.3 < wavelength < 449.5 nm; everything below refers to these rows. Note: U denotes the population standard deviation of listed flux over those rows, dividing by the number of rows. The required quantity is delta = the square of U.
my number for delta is 0.032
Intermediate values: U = 0.18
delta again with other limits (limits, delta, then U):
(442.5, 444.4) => 0.072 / 0.27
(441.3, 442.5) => 0.076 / 0.28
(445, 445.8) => 0.139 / 0.37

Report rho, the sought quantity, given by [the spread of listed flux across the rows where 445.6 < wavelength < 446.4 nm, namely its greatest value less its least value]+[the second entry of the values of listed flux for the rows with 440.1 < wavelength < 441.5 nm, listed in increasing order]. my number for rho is 3.7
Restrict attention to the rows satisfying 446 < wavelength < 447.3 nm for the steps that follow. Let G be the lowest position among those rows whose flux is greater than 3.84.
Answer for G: 446.537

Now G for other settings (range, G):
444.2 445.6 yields 444.485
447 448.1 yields 447.154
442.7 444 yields 442.851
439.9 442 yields 441.019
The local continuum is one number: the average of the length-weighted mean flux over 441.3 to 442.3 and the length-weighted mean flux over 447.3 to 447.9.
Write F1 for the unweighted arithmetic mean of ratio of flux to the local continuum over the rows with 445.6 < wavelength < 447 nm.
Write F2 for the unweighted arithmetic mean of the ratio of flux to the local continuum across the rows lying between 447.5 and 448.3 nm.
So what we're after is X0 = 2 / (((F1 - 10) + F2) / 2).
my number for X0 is -0.494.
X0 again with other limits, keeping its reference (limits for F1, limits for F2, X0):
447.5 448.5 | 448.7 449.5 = -0.501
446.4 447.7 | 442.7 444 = -0.499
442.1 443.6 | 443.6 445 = -0.496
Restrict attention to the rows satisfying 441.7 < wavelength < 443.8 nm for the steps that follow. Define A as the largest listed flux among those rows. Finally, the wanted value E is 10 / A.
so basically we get 2.35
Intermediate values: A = 4.251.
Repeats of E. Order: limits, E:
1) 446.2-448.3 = 2.31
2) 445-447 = 2.46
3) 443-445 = 2.29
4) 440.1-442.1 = 2.29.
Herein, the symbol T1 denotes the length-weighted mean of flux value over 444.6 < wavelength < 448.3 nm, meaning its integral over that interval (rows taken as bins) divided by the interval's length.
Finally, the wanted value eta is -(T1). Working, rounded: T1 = 3.82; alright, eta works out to -3.82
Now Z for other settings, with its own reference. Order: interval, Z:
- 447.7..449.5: -0.87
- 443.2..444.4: -0.67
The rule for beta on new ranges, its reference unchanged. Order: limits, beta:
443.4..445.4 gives 443.463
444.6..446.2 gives 445.510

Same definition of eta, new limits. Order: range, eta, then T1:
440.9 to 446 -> -3.85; 3.85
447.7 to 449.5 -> -4.03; 4.03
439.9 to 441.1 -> -3.43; 3.43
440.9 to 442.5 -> -3.88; 3.88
